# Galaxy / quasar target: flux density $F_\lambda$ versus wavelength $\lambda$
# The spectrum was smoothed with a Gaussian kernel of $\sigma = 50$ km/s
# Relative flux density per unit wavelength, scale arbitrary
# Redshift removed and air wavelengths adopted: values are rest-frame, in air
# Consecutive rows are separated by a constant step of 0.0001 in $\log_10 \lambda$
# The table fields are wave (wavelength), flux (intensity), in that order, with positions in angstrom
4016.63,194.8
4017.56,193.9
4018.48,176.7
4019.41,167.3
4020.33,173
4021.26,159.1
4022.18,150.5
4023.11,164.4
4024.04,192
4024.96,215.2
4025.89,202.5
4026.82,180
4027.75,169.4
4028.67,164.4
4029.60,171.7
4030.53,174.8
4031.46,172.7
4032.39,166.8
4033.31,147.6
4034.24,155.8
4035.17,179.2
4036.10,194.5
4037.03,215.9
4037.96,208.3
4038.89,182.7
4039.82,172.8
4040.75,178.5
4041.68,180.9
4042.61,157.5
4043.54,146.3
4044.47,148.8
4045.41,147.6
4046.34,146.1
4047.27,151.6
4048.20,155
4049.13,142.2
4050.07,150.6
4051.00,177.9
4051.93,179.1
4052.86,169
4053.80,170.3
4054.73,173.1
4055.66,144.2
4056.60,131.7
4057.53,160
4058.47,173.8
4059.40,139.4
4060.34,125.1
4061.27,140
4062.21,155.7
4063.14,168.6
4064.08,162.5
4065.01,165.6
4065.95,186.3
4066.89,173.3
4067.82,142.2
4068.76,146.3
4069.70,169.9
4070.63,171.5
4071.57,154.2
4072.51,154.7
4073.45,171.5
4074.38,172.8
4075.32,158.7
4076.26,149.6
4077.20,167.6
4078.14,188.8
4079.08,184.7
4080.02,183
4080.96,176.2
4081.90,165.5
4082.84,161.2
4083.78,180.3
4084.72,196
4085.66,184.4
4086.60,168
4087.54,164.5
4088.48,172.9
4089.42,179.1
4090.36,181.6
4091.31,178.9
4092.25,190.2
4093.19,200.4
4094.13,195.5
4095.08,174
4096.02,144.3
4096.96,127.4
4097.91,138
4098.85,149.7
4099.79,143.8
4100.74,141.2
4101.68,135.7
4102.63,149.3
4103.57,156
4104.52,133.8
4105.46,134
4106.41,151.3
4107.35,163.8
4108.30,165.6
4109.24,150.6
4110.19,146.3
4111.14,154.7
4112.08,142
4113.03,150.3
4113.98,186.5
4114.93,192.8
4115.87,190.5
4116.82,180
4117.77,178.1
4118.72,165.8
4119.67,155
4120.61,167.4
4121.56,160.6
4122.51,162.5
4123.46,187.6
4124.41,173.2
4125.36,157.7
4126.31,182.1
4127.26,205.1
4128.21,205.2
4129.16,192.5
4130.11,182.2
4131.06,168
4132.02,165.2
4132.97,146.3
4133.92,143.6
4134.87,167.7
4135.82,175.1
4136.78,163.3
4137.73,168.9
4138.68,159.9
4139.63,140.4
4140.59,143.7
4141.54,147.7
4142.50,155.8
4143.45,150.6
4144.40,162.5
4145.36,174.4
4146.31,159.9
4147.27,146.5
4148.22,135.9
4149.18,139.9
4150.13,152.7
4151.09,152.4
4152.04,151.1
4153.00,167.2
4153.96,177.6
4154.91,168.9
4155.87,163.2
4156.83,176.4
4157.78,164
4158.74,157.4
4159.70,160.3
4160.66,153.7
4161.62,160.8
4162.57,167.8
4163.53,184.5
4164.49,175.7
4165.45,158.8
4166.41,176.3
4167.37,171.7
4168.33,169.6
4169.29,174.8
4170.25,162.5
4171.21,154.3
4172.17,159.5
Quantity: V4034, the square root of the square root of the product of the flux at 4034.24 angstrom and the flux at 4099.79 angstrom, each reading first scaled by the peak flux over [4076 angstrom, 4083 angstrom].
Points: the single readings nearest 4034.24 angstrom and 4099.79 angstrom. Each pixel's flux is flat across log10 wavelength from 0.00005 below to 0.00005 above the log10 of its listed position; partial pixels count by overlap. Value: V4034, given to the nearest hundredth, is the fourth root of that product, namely 0.89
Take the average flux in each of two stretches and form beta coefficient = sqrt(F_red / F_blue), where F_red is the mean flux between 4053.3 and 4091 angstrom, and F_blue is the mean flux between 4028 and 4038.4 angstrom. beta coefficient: 0.97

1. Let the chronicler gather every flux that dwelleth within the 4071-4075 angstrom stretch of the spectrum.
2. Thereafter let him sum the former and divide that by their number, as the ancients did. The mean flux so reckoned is 163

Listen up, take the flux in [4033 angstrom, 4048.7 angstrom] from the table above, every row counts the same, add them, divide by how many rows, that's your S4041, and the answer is 169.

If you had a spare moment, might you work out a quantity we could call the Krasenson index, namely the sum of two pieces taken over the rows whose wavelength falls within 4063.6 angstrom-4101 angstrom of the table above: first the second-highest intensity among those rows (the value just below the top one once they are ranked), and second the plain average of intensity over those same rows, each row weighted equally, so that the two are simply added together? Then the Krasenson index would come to 364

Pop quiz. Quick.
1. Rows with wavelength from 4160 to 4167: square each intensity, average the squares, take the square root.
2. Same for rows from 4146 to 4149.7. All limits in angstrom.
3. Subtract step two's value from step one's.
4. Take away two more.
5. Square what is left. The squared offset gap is 429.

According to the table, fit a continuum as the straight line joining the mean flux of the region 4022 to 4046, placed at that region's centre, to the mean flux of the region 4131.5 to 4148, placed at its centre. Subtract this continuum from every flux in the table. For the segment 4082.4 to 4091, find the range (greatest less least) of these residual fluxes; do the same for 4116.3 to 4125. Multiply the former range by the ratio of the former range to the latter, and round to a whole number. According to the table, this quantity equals 37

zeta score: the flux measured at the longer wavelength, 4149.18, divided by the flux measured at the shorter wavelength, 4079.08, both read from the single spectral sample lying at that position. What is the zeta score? 0.76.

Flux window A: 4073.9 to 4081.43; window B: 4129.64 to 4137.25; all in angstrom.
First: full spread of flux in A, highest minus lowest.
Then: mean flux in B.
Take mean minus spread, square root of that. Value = 11.2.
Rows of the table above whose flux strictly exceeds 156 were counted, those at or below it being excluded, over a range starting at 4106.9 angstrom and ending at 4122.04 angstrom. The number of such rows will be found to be 10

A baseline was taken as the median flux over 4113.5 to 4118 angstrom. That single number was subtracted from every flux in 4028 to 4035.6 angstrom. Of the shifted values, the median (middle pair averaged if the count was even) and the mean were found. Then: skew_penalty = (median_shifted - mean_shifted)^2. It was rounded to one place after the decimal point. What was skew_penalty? 6.9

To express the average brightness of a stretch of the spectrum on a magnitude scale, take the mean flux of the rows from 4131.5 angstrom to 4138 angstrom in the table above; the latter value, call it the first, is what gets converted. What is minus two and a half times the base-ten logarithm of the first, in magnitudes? -5.52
